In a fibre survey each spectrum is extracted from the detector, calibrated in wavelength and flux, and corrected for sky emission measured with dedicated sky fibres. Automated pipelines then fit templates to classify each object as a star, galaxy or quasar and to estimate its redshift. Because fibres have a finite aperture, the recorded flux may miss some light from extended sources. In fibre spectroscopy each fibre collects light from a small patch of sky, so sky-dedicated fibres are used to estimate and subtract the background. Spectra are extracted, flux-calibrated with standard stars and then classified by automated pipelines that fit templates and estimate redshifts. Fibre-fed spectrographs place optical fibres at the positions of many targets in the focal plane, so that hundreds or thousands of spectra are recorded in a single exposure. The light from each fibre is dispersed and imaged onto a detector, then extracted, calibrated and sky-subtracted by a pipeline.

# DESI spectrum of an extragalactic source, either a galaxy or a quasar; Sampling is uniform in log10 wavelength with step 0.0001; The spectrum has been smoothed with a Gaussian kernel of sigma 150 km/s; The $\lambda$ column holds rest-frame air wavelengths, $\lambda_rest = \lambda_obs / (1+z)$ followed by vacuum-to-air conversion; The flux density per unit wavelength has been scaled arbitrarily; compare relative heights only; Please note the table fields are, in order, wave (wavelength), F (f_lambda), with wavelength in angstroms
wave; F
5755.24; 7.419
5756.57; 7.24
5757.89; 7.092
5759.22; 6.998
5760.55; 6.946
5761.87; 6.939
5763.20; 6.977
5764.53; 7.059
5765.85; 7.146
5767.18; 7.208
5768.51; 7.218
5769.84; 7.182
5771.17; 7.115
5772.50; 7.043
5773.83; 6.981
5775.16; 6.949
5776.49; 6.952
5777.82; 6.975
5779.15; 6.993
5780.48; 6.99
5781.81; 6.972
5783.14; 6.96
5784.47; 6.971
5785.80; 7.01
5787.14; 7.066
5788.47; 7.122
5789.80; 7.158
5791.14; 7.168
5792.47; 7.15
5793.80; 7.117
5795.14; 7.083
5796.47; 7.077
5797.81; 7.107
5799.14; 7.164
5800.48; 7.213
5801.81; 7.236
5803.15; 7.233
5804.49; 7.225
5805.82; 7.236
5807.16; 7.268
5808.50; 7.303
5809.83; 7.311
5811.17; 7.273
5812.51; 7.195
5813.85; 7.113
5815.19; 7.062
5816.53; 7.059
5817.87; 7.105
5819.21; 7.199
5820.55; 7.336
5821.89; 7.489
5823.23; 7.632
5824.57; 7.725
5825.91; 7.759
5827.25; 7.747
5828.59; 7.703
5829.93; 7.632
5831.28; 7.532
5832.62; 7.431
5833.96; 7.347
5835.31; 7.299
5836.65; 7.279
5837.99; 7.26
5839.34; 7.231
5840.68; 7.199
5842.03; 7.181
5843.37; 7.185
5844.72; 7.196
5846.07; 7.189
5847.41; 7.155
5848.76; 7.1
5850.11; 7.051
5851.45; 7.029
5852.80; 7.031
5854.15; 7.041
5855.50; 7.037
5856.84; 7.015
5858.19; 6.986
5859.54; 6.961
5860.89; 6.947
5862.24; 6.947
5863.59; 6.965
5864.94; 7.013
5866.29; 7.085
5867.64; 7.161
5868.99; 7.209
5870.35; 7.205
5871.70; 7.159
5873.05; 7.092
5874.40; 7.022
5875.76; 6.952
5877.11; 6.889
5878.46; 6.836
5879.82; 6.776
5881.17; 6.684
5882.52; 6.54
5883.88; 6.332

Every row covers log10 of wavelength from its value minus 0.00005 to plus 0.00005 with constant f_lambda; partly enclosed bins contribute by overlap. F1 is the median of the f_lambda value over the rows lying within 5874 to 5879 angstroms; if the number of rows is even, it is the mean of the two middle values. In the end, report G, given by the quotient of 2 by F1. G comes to 0.289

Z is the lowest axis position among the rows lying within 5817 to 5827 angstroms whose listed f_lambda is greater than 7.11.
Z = 5819.21 angstroms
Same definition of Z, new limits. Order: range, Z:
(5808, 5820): 5808.50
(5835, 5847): 5835.31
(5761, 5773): 5765.85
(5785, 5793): 5788.47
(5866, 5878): 5867.64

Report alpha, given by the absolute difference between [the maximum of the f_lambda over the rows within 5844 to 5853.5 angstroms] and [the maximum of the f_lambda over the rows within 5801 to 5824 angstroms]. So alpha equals 0.4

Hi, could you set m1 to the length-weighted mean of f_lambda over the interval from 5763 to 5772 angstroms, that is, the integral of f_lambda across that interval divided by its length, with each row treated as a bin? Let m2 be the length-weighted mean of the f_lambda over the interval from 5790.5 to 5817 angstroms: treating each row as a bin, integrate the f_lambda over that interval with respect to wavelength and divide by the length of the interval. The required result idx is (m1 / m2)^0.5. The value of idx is 1.00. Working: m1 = 7.13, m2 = 7.18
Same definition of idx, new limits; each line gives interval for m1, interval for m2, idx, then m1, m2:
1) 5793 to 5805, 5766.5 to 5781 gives 1.01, 7.16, 7.05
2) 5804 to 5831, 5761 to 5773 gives 1.02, 7.37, 7.10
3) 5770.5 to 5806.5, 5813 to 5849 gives 0.98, 7.08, 7.34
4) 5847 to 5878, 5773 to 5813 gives 0.99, 7.04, 7.12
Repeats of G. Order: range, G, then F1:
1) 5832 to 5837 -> 0.273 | 7.32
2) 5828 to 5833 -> 0.264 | 7.58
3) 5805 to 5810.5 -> 0.275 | 7.29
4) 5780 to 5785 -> 0.287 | 6.97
